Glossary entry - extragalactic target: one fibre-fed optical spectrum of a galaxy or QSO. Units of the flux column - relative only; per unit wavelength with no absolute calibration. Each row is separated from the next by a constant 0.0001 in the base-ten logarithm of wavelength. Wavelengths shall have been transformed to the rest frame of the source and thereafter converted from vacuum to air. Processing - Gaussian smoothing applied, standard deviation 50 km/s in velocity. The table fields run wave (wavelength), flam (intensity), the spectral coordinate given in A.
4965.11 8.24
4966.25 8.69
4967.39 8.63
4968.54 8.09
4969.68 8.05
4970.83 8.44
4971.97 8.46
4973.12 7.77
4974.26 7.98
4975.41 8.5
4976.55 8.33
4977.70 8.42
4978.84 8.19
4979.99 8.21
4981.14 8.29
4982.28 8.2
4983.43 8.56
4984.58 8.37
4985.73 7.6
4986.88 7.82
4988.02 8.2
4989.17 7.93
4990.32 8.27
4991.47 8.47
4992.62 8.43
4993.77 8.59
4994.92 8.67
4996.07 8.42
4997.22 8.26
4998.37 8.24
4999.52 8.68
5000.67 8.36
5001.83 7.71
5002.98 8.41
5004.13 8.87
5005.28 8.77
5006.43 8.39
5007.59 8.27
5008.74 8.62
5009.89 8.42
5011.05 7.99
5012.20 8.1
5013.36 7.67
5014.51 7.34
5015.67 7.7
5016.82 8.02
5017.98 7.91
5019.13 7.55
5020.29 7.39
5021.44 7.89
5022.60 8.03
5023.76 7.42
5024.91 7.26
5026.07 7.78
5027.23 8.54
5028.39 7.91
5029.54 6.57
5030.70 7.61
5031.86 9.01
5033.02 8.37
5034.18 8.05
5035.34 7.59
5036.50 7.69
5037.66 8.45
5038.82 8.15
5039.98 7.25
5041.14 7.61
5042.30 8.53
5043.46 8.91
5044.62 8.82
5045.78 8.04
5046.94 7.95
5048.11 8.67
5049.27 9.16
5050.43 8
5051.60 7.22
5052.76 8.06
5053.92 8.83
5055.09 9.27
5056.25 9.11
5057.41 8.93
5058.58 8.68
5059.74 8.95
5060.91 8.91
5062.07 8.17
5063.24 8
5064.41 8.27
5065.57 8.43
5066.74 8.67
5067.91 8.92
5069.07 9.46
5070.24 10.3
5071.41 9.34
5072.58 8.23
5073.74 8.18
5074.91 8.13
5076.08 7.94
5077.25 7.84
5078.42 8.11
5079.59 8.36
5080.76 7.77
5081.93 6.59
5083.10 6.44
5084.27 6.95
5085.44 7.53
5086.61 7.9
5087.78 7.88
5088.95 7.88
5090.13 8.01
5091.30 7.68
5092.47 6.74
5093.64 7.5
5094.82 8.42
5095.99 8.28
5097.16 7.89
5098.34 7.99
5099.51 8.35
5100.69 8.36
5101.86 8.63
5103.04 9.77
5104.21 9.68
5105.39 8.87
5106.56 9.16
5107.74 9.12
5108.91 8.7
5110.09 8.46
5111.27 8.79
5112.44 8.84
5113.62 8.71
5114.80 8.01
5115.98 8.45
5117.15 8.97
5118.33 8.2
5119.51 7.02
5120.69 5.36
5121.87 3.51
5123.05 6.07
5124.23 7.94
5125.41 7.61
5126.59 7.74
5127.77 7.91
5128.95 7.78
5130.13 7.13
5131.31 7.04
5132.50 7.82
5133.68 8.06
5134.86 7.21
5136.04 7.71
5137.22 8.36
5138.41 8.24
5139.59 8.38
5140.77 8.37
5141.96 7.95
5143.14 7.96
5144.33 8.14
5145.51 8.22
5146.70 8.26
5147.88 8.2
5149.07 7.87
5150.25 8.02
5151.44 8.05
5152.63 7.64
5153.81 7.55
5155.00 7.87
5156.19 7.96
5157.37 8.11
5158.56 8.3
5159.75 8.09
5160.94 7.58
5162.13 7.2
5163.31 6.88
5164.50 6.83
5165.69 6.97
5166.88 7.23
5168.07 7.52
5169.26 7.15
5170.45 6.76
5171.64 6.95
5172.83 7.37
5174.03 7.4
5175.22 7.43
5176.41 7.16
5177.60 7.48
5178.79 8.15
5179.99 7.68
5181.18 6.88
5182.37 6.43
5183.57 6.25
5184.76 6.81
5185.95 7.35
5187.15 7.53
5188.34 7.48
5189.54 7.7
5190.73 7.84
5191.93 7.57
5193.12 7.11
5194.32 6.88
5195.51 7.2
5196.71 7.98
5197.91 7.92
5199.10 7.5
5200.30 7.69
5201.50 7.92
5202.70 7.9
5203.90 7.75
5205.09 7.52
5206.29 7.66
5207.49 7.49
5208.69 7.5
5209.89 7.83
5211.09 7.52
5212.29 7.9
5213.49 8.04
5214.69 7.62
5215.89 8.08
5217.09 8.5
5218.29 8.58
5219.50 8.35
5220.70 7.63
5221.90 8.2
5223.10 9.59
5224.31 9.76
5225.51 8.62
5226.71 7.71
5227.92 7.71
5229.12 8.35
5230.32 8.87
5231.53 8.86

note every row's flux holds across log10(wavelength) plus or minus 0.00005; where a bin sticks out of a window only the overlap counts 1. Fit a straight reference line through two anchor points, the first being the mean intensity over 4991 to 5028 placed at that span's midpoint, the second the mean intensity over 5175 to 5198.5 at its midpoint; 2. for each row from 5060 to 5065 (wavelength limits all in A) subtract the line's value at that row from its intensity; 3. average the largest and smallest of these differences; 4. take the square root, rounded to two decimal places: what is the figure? 0.75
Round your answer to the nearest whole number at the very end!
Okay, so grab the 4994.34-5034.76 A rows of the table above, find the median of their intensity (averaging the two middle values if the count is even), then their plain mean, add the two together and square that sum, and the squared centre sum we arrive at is 260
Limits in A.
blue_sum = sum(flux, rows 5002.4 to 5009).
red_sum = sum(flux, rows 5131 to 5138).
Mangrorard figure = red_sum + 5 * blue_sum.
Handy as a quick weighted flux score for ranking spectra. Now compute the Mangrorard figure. 303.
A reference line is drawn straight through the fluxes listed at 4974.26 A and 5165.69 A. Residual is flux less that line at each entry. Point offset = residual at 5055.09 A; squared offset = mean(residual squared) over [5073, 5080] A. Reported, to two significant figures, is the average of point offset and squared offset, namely 1.1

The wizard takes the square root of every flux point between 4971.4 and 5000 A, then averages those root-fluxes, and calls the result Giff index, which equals 2.88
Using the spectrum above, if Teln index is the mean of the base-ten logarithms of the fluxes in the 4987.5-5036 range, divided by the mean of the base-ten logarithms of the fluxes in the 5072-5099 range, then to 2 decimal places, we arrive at 1.02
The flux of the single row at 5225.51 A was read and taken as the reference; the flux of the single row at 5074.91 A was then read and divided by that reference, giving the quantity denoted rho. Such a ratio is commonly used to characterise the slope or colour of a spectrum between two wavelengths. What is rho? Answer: 0.94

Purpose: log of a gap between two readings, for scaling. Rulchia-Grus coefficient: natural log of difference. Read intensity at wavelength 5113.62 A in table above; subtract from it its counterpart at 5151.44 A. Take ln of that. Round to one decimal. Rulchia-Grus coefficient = -0.4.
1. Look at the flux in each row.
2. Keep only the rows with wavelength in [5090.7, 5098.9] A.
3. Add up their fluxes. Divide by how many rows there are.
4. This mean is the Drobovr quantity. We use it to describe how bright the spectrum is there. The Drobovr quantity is 7.79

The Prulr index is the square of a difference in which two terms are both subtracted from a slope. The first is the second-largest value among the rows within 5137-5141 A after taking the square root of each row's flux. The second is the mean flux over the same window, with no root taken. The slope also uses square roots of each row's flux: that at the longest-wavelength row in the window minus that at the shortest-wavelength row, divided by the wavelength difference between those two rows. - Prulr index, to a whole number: 126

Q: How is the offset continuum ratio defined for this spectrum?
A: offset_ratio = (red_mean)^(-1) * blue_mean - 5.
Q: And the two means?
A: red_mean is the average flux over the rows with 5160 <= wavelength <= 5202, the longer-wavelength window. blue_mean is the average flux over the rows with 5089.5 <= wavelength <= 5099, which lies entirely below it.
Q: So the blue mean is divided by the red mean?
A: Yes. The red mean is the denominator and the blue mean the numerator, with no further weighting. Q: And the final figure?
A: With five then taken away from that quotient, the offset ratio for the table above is -3.93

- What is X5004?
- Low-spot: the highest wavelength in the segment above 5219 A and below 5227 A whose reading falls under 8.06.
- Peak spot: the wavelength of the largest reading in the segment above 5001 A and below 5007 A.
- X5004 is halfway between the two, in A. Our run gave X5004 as 5115.4 A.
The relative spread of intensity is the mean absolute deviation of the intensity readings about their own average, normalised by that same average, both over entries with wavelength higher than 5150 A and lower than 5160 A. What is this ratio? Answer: 0.022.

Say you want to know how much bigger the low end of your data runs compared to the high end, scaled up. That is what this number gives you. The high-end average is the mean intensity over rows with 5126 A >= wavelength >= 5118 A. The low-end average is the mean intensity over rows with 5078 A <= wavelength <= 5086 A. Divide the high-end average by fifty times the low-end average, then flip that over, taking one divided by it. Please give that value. 57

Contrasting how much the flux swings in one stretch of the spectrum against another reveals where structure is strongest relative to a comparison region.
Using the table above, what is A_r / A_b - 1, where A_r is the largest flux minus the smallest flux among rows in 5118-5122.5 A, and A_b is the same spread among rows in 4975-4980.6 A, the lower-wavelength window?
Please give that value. 14.1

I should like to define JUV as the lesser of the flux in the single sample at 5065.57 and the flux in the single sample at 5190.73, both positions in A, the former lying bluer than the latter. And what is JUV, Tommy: 7.8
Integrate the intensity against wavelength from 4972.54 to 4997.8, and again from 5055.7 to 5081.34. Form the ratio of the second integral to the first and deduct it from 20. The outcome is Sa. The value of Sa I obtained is 18.9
